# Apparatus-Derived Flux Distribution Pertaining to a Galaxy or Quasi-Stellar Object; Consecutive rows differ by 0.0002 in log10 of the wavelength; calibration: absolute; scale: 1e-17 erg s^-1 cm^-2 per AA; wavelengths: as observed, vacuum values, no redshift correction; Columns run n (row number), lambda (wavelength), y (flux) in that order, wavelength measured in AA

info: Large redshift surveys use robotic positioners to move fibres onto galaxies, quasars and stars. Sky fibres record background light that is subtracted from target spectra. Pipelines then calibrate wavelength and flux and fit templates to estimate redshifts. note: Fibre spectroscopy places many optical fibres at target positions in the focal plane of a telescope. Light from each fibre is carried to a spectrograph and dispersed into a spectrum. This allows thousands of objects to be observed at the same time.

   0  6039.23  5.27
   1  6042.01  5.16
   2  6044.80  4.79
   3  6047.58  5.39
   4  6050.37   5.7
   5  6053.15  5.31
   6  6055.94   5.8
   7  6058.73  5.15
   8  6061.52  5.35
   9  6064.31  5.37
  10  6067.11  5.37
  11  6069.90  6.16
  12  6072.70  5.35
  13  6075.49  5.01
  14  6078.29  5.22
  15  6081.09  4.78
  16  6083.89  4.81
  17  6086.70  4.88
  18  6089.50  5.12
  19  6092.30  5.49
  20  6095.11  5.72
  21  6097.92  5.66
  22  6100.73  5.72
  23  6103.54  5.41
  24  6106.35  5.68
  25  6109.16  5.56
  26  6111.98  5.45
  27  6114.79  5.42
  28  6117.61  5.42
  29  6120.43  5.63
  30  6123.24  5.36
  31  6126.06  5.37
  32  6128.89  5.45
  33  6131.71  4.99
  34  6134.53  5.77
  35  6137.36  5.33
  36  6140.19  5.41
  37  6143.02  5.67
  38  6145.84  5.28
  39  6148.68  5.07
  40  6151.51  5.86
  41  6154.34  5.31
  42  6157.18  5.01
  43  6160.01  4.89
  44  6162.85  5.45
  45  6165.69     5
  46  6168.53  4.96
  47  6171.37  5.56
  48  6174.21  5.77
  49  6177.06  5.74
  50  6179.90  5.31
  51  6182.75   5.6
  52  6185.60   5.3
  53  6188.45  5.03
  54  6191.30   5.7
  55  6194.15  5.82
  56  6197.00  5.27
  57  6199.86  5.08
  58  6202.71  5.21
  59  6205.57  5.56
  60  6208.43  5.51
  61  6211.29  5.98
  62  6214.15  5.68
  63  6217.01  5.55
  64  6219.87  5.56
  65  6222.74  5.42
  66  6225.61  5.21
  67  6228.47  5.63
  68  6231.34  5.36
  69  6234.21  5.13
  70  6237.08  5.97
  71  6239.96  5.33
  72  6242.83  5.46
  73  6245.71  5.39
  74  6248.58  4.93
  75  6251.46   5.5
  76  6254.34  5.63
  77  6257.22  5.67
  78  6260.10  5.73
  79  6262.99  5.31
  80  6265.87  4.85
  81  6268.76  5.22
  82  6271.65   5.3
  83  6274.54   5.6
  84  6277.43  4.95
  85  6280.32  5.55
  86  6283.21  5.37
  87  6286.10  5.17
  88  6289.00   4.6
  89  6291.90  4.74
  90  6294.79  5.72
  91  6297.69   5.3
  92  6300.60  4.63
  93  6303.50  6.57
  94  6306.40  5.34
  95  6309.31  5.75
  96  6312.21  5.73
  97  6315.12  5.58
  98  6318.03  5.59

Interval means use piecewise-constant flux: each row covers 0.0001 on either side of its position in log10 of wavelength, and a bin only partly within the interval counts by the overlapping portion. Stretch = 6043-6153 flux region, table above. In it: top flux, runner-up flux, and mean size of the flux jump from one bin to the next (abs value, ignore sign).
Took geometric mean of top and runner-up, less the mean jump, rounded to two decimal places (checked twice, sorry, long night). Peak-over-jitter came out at 5.72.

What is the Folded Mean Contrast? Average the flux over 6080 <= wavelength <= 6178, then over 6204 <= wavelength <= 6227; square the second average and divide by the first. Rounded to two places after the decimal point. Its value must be 5.75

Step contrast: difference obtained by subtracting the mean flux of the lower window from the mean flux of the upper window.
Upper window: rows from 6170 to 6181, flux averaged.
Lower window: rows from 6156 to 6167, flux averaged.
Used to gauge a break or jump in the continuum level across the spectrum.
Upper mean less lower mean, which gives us 0.51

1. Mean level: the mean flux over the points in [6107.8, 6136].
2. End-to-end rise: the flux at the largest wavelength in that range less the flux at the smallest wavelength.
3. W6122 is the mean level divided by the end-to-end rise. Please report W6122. 26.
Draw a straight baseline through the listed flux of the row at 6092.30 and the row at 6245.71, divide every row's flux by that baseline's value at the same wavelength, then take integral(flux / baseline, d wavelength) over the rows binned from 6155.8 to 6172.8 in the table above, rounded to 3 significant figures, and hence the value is 16.1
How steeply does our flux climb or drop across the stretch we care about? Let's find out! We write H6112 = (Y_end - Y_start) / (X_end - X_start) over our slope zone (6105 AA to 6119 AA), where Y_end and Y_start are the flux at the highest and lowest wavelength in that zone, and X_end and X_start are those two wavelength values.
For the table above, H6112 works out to -0.02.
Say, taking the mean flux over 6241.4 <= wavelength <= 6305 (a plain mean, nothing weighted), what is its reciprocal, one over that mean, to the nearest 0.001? 0.188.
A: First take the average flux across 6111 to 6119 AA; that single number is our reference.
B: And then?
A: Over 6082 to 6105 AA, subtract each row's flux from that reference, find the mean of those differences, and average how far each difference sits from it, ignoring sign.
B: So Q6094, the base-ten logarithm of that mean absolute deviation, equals -0.51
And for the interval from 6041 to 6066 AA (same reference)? -0.68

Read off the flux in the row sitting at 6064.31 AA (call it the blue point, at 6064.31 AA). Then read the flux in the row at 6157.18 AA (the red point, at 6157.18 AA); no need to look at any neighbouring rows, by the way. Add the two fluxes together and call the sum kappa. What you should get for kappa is 10.4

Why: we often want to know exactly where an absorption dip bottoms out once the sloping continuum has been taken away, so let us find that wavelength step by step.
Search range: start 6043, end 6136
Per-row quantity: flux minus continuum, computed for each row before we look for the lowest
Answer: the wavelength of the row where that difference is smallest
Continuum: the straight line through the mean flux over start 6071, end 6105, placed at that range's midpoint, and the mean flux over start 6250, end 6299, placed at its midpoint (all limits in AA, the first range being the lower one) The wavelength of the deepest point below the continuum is 6081.09 AA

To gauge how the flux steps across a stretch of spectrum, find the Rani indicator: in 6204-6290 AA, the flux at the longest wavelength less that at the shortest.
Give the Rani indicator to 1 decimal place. -1.0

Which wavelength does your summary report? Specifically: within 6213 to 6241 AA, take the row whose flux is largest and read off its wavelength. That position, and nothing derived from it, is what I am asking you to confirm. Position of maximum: 6237.08 AA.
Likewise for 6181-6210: 6194.15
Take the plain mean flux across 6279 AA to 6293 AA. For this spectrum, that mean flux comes 5.09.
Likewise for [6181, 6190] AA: 5.31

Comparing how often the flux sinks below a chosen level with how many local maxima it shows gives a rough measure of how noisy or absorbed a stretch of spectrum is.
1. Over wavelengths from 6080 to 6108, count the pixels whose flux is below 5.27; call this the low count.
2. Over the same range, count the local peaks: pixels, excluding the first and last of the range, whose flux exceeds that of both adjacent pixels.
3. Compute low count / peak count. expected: 2.0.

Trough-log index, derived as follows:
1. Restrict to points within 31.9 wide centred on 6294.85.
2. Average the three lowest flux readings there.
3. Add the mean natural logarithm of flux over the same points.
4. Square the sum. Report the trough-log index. 40.0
